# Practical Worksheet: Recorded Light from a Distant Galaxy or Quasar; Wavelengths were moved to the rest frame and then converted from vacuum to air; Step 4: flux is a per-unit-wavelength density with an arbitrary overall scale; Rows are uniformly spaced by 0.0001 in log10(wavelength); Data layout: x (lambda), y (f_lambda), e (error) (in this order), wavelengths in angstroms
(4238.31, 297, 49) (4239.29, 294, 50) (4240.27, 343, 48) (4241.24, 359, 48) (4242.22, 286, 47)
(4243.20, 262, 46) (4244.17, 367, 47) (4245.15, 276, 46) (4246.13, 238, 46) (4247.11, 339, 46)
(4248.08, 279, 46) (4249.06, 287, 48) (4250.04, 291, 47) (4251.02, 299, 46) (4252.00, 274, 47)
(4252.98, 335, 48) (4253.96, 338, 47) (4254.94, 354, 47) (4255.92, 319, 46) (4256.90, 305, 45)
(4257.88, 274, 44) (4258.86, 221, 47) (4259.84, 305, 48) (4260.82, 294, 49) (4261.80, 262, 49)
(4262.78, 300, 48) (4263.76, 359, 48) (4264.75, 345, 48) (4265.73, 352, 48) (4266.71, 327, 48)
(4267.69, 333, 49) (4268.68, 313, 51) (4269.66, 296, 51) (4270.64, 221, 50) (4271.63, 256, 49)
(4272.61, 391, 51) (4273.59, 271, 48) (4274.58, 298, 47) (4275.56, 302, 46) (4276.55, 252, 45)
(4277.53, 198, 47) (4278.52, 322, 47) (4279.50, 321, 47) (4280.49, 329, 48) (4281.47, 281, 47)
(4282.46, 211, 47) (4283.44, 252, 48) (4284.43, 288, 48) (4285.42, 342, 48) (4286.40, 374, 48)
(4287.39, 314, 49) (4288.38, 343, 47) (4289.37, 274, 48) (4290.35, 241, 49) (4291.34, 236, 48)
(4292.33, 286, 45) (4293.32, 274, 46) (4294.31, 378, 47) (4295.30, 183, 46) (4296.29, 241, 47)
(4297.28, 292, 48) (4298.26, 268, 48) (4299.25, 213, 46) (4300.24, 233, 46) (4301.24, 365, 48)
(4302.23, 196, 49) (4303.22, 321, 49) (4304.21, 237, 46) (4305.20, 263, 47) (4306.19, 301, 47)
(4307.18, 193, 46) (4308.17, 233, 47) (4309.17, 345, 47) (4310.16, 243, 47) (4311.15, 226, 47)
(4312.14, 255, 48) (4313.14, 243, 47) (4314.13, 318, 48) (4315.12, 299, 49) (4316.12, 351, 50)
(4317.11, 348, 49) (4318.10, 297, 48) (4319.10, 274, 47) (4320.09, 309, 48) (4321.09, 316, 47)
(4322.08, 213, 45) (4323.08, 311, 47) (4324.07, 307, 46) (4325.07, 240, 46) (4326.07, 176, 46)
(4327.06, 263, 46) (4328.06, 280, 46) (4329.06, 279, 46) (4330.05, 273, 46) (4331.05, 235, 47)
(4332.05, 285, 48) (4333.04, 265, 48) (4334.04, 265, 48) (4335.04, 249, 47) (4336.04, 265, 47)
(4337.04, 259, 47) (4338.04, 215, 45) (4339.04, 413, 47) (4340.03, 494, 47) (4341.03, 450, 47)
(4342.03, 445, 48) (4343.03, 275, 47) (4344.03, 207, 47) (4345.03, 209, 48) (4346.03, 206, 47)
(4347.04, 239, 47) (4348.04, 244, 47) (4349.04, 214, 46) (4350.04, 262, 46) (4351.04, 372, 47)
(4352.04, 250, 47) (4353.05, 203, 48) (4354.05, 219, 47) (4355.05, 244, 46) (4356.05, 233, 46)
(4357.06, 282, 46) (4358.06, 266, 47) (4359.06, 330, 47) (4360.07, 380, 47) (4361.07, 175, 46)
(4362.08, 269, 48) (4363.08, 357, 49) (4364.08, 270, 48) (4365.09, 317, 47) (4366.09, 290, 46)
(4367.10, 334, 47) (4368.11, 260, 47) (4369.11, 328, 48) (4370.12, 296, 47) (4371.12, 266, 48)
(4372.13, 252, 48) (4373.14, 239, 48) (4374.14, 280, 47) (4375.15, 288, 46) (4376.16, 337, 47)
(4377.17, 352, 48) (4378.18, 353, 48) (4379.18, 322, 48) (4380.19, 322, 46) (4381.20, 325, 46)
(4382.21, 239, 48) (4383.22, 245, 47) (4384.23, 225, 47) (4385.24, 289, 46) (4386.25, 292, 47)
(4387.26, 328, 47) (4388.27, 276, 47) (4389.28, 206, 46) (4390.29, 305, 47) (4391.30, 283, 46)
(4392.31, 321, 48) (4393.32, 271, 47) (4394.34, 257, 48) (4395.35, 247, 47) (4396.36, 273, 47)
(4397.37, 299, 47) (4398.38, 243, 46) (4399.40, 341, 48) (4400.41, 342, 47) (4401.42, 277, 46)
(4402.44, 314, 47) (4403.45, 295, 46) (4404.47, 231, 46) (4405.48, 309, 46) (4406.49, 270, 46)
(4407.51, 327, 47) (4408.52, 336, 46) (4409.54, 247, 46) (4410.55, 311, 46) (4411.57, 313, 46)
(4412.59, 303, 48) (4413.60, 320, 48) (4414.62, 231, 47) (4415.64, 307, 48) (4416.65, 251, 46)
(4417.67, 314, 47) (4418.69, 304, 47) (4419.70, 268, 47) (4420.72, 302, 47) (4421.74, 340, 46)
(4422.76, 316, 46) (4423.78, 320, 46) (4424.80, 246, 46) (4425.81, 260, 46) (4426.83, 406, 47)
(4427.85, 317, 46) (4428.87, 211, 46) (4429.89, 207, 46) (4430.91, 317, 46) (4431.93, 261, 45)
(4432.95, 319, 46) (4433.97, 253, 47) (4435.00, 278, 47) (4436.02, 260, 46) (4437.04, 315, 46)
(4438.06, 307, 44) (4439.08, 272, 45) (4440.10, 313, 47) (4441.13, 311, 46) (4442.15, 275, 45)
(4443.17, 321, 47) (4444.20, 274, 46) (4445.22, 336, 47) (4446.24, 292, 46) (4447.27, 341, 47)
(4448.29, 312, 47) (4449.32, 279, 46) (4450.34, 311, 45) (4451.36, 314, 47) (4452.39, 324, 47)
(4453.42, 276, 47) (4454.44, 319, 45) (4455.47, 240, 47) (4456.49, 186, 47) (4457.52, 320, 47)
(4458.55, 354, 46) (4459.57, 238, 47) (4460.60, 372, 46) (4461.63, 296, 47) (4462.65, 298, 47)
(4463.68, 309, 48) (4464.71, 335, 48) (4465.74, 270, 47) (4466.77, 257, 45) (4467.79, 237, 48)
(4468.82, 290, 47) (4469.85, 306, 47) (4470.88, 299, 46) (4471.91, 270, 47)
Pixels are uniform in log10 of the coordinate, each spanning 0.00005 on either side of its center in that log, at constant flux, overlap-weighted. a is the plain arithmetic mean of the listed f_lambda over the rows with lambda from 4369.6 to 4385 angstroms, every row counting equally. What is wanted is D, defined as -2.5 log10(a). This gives -6.15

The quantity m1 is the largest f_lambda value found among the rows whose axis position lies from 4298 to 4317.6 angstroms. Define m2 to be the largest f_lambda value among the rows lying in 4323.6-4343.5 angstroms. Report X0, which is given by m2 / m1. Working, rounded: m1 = 365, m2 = 494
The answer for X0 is 1.35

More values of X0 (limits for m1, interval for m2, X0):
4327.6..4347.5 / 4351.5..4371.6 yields 0.77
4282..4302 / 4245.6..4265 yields 0.95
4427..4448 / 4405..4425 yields 1.00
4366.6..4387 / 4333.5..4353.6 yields 1.40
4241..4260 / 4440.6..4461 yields 1.01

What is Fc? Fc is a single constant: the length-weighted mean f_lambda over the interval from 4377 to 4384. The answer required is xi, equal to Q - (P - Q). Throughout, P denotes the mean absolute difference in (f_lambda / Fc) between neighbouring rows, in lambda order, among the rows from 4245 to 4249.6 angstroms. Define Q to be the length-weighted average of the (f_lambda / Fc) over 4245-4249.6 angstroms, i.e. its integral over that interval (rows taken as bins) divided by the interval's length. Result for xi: 1.7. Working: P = 0.17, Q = 0.94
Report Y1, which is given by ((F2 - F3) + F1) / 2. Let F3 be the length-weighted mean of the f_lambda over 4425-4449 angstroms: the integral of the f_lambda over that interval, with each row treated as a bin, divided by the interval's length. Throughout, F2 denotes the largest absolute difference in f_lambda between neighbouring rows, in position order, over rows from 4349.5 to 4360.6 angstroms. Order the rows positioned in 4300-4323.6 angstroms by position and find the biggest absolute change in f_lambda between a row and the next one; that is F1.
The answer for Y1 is -1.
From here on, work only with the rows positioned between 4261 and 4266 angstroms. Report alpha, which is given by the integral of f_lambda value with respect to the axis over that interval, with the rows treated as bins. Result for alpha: 1602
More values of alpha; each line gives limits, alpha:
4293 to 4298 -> 1368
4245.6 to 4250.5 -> 1405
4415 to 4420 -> 1442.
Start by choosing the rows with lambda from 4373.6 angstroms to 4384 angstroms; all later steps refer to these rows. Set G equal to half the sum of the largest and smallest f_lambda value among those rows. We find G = 296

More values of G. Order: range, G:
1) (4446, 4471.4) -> 279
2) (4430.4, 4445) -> 287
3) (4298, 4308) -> 279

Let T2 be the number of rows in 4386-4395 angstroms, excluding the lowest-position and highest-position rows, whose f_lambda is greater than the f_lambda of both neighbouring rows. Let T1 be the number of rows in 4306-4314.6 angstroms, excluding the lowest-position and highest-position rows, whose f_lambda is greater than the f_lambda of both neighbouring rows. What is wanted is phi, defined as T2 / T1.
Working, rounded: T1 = 2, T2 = 3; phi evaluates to 1.5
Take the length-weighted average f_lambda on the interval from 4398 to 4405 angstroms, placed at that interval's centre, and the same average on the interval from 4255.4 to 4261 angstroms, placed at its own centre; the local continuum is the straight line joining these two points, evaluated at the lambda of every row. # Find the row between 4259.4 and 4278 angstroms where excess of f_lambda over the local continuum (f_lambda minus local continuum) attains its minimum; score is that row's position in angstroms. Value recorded 4277.53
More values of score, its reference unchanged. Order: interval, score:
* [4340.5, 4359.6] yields 4353.05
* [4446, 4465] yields 4456.49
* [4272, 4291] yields 4277.53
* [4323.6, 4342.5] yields 4326.07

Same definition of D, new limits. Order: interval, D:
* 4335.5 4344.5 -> -6.32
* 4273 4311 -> -6.10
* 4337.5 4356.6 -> -6.13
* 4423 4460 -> -6.16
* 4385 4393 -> -6.15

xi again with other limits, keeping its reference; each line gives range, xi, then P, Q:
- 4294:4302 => 1.5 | 0.25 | 0.88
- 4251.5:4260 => 1.9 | 0.12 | 1.00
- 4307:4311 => 1.4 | 0.28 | 0.84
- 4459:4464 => 1.8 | 0.18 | 1.00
